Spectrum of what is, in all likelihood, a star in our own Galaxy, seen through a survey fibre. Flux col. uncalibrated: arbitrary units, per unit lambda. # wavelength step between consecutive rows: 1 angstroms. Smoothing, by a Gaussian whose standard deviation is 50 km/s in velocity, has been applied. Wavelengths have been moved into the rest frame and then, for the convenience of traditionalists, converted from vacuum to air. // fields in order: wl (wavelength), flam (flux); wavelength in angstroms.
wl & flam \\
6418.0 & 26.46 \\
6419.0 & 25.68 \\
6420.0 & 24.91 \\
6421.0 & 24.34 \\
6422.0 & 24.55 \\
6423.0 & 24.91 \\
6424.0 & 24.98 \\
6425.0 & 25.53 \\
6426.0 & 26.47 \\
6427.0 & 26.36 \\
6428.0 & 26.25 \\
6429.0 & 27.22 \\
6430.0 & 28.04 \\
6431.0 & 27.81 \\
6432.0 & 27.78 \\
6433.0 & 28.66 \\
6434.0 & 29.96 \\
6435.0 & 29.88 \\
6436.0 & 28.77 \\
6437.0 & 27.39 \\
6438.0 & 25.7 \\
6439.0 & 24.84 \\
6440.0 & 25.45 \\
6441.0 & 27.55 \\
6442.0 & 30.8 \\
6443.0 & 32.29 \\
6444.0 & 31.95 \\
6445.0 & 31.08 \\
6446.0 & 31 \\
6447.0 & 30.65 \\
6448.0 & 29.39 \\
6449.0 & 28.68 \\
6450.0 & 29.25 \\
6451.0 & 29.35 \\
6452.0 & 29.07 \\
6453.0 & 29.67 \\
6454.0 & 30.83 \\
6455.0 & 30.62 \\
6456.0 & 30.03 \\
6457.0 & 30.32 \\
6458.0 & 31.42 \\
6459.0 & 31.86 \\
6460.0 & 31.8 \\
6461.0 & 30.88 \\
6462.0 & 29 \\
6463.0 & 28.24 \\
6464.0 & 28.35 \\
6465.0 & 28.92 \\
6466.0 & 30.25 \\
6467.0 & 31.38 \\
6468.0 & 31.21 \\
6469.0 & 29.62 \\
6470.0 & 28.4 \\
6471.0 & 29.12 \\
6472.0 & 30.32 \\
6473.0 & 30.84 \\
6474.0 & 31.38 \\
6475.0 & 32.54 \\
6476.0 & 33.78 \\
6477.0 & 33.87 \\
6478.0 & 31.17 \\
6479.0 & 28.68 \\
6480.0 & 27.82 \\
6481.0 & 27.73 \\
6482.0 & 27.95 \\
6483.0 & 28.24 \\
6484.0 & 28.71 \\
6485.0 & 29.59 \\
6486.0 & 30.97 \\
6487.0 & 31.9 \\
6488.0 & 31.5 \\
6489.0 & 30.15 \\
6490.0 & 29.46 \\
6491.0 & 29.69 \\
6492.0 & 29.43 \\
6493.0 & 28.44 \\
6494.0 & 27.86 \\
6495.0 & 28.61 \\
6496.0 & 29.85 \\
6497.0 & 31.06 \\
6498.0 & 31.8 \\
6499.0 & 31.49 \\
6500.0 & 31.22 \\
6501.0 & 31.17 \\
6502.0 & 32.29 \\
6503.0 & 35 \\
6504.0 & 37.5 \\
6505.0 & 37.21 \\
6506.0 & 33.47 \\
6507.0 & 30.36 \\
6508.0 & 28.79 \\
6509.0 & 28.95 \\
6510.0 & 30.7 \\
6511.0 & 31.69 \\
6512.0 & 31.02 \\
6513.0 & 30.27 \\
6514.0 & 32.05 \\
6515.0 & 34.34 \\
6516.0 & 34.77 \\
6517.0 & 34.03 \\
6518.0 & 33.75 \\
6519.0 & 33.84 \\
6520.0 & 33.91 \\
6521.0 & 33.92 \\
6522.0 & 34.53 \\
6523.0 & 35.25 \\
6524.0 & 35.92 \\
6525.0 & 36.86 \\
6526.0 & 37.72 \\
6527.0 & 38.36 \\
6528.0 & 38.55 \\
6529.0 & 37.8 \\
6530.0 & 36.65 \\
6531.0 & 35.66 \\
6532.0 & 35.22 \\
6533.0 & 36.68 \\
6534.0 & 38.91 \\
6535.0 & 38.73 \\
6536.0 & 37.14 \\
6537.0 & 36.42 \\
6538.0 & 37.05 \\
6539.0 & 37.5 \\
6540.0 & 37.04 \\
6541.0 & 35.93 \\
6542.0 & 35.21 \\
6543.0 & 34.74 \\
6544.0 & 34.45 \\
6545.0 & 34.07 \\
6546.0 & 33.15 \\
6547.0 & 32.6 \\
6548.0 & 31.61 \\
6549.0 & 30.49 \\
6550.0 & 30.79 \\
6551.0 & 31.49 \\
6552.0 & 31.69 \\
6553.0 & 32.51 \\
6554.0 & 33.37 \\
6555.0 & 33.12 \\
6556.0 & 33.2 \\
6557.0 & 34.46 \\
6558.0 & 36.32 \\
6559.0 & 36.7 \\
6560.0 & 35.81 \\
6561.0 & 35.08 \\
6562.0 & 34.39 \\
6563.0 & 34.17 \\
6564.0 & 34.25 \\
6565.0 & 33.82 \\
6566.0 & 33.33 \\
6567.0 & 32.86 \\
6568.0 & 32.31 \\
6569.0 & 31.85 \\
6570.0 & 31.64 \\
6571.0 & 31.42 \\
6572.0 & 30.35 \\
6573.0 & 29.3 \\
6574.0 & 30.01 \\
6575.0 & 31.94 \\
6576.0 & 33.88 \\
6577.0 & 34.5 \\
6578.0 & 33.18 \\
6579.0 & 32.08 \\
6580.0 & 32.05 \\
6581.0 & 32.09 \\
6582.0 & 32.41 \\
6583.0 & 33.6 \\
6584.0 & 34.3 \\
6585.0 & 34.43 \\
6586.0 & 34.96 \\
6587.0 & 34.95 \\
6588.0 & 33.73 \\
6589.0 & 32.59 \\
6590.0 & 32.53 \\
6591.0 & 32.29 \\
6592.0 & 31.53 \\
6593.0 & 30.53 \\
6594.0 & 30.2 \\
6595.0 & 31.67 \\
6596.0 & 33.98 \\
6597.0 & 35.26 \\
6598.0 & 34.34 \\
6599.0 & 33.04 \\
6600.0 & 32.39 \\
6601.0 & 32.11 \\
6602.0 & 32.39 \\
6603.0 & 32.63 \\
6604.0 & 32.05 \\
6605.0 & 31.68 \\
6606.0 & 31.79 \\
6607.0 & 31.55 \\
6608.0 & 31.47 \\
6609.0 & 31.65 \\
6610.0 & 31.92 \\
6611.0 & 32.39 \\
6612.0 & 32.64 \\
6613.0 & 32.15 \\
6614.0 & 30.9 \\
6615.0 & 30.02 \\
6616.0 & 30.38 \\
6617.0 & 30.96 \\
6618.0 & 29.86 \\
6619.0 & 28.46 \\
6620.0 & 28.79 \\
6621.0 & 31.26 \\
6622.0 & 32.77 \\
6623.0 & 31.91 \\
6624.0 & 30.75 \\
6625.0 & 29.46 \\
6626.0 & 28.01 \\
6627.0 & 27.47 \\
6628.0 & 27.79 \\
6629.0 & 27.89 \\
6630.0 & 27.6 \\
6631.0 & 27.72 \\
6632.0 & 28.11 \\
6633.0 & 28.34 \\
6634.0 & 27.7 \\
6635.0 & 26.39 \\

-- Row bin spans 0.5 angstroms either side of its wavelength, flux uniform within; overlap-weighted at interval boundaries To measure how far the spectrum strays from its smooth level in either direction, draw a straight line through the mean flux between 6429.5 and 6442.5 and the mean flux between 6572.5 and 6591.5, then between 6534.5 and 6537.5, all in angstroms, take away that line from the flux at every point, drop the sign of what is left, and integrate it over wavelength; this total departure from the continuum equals 18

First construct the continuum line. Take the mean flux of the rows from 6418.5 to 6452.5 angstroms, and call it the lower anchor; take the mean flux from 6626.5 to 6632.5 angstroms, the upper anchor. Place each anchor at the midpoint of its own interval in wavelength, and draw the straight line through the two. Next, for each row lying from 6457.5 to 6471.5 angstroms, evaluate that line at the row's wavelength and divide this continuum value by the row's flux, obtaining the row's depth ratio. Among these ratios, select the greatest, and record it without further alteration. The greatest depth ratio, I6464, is 0.99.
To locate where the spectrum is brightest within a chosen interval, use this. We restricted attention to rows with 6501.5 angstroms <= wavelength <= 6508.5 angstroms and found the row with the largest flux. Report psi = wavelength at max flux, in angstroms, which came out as 6504.0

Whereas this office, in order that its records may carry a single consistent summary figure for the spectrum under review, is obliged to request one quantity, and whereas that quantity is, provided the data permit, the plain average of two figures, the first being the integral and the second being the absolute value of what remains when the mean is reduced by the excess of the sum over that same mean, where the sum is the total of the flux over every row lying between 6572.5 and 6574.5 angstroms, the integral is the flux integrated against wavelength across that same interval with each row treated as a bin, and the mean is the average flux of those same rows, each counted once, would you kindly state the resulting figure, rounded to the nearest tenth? 29.7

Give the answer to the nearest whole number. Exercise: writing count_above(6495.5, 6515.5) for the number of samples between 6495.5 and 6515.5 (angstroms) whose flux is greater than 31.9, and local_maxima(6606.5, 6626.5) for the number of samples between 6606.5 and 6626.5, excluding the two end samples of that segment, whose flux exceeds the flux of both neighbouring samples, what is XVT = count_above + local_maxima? 10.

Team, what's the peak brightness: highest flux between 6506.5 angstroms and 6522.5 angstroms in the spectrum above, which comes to 34.77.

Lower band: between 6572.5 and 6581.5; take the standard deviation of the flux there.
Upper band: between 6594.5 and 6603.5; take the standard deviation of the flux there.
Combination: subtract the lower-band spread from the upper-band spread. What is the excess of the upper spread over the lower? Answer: -0.5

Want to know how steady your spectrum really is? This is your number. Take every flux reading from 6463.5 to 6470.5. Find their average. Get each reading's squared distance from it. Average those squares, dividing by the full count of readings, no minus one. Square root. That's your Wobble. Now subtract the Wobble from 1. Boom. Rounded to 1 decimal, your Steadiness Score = -0.2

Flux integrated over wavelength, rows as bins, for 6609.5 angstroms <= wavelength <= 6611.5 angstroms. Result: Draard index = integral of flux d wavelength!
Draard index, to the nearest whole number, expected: 64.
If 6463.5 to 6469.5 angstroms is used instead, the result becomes 180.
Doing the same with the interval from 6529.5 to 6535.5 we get 222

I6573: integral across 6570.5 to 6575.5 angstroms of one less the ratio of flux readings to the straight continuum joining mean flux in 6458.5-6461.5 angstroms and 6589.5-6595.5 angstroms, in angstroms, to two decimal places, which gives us 0.14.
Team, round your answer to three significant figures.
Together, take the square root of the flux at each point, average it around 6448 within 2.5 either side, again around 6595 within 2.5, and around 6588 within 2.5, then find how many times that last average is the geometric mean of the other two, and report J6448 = 1.04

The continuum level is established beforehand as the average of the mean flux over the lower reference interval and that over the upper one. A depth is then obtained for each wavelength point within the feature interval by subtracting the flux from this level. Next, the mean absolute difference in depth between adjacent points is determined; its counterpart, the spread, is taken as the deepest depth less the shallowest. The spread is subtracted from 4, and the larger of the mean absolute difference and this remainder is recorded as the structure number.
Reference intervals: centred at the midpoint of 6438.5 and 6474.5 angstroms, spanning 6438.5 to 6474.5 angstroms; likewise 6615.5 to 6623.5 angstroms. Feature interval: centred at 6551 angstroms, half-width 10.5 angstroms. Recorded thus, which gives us 0.69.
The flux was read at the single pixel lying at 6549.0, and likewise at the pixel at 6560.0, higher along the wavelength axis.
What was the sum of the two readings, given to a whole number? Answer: 66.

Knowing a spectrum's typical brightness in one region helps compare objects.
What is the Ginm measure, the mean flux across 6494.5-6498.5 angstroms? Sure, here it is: 30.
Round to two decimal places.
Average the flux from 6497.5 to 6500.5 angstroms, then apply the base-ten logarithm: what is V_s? 1.50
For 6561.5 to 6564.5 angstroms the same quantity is 1.53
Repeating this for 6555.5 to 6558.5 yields 1.54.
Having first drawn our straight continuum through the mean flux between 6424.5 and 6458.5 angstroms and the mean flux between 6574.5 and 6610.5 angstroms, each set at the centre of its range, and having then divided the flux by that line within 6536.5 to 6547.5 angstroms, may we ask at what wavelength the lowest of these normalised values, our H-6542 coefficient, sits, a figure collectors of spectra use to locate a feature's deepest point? 6547.0 angstroms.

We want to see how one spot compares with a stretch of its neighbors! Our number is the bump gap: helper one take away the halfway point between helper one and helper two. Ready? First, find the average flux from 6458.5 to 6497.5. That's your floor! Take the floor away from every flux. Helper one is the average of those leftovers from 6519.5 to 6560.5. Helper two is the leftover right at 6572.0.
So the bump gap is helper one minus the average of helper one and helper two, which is 2.4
